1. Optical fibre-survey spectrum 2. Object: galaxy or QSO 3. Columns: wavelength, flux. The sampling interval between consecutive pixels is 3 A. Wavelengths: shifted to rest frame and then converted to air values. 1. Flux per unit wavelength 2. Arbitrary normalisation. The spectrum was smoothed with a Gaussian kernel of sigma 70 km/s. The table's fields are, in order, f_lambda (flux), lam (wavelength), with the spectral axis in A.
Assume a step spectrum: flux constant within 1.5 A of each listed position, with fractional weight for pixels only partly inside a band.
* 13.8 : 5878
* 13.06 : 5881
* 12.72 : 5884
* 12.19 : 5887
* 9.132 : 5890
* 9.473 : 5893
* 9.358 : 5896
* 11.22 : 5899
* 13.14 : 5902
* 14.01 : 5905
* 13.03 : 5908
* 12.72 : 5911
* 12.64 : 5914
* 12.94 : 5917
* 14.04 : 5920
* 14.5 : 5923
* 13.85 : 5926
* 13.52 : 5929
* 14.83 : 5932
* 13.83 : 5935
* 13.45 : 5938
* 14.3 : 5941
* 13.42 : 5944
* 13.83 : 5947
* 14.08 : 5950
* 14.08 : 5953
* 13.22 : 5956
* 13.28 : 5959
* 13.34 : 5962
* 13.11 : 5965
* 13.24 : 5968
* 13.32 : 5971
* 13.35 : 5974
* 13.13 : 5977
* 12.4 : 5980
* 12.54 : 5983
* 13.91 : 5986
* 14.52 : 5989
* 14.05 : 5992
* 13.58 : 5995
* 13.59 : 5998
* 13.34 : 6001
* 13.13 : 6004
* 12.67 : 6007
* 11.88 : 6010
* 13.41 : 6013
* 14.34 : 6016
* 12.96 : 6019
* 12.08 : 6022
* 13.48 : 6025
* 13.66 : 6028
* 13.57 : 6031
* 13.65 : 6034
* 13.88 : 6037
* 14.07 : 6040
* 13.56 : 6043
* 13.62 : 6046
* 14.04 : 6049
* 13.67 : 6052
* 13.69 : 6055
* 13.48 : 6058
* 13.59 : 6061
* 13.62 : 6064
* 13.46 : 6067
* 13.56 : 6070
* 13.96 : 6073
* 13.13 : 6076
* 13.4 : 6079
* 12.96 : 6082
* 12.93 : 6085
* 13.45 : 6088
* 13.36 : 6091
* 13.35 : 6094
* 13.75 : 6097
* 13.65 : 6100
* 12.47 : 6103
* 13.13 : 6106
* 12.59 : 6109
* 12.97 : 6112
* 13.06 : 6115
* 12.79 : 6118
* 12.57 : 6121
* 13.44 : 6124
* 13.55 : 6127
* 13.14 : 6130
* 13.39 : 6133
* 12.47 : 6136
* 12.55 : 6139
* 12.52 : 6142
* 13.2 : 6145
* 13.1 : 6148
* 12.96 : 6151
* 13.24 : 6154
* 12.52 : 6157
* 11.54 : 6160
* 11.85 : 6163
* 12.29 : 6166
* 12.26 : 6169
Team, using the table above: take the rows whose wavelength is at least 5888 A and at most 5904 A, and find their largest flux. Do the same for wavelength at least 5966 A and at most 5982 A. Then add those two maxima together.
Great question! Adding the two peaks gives 26.5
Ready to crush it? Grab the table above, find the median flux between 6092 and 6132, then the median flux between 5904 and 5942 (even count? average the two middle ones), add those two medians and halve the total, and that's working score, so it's 13.48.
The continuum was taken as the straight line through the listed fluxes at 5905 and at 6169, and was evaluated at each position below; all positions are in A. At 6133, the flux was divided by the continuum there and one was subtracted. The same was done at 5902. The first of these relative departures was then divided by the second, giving -1.1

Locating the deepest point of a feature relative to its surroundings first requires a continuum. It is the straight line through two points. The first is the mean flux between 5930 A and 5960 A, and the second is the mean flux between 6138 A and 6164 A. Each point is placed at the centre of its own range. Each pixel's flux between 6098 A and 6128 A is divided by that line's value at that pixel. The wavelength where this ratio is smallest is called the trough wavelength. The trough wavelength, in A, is 6103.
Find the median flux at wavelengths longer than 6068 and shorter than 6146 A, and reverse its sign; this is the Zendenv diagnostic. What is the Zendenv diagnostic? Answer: -13.1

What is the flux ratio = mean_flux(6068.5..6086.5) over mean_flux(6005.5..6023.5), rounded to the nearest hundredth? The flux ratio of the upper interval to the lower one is 1.03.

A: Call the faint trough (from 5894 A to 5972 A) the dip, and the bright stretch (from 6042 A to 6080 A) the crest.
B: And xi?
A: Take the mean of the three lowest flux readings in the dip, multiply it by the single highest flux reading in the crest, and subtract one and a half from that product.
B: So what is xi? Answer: 154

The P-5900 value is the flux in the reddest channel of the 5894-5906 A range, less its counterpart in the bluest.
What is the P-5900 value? 4.7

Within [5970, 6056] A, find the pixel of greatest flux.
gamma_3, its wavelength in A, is 5989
